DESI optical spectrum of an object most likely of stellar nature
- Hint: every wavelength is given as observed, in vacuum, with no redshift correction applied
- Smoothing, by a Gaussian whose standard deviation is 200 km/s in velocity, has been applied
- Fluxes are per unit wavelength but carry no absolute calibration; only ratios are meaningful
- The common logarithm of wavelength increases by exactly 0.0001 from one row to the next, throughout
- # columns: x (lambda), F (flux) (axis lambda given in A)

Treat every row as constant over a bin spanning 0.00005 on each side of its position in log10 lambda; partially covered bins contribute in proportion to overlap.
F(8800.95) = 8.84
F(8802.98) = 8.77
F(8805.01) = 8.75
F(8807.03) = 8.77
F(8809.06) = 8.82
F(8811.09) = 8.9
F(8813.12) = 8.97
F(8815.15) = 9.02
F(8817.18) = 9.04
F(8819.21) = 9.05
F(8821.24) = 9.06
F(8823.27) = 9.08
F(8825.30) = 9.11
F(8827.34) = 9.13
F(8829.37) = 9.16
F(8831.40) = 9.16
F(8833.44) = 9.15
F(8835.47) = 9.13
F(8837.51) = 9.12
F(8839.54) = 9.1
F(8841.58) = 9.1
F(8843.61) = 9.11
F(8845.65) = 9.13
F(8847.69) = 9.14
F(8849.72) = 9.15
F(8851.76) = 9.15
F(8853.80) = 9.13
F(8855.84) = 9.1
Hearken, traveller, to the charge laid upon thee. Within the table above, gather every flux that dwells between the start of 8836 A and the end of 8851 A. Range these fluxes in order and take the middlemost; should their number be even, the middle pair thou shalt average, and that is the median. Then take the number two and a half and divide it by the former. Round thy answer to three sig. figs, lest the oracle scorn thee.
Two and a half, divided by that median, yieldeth 0.274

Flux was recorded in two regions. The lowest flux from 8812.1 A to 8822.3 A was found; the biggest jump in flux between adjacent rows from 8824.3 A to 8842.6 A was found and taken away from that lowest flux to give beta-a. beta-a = 8.94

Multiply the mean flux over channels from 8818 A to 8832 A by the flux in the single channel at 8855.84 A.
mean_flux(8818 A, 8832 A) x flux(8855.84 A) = 82.9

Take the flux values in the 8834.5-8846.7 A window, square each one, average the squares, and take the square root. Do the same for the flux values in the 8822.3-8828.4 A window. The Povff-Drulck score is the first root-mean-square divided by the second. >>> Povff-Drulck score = 1.00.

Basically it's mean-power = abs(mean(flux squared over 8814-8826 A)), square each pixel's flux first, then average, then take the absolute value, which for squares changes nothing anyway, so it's 82.1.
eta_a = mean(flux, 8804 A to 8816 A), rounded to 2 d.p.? 8.87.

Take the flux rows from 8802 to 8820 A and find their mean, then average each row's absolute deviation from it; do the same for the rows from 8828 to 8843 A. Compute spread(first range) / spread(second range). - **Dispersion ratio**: 5.0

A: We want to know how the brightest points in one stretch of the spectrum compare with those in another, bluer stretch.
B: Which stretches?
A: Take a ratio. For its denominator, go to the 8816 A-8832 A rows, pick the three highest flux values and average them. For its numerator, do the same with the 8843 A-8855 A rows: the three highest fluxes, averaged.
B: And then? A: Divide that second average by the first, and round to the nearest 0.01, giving 1.00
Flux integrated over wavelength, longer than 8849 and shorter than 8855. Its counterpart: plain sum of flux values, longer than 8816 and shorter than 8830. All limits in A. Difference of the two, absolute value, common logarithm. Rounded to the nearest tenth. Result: 0.9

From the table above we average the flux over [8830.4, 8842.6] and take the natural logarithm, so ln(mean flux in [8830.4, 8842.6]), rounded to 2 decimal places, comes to 2.21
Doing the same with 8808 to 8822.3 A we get 2.19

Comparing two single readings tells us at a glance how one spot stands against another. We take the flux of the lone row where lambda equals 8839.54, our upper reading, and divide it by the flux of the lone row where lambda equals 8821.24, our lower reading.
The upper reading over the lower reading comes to 1.00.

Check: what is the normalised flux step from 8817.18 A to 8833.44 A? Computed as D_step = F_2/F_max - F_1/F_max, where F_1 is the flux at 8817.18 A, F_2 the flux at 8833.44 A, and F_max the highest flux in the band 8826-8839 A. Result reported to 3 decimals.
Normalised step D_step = 0.012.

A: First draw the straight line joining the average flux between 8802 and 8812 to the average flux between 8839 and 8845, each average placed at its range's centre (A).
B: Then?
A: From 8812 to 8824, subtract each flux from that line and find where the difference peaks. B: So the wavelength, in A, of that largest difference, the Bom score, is 8813.12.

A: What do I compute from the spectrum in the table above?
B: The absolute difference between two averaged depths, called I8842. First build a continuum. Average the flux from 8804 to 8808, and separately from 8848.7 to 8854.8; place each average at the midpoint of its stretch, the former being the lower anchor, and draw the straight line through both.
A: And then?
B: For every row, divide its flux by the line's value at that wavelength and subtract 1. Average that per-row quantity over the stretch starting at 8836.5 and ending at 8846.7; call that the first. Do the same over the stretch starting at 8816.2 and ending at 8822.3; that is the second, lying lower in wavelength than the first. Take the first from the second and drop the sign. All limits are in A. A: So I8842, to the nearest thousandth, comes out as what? 0.014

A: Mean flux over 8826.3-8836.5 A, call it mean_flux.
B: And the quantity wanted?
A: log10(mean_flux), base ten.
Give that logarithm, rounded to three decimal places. 0.961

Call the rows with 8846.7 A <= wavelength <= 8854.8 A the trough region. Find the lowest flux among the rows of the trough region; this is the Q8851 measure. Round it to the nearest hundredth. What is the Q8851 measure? 9.13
